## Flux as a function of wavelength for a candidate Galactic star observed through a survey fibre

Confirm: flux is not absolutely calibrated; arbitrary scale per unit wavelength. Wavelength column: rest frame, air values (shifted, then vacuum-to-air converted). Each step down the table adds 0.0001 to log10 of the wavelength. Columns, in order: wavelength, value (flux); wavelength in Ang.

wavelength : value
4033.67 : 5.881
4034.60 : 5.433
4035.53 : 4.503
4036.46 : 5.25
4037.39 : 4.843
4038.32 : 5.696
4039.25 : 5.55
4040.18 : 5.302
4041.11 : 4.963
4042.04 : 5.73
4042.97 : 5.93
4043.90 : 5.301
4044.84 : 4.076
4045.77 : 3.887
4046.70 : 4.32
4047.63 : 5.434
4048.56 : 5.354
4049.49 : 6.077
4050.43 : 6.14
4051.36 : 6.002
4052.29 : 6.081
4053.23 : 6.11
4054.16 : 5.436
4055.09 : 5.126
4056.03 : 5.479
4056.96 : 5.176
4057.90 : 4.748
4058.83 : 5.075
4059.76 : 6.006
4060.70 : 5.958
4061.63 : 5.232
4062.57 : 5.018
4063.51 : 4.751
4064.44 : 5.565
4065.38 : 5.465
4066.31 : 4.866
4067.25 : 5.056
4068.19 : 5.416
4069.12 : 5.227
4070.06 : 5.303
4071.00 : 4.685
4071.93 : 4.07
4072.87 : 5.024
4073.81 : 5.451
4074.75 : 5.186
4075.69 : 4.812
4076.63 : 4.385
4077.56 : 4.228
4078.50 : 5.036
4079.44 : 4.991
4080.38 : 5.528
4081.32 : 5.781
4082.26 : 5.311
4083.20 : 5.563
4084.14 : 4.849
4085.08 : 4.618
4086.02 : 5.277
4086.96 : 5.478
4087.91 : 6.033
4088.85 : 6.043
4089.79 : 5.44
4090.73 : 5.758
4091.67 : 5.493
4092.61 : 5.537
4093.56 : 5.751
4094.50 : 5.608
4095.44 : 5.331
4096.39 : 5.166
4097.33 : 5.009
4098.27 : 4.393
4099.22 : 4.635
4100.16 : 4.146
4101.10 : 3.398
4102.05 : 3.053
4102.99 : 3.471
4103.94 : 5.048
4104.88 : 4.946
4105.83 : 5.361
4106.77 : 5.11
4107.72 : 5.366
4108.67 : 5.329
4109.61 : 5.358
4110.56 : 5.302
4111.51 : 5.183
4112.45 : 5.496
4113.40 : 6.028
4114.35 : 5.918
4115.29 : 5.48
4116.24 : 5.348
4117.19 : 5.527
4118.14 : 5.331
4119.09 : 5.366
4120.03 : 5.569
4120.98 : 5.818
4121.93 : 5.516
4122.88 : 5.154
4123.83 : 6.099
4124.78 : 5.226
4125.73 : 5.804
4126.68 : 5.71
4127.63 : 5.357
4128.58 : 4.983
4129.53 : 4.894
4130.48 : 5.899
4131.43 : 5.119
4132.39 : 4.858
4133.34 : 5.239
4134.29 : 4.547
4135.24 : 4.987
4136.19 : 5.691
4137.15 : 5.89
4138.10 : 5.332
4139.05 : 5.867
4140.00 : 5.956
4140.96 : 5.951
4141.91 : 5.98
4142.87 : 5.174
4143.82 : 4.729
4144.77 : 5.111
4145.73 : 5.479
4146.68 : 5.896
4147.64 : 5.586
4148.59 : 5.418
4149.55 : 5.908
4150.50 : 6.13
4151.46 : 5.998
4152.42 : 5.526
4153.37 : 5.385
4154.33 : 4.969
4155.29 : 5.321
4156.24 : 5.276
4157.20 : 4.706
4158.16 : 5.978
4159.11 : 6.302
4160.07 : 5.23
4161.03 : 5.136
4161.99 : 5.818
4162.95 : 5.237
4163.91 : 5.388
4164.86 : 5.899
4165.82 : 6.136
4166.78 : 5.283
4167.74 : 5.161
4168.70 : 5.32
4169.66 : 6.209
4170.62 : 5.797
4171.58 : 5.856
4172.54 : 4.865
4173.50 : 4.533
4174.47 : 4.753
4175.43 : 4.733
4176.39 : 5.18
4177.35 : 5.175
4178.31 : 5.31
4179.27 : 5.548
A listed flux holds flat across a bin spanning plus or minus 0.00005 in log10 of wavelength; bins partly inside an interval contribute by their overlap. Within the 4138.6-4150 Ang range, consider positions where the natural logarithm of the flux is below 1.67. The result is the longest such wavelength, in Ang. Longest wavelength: 4144.77 Ang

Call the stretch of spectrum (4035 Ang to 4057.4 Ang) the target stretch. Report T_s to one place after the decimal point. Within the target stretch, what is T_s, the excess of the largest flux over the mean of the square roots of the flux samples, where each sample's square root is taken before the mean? 3.8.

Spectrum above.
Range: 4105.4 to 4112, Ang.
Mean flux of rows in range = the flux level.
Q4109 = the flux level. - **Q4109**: 5.3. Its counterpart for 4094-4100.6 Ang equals 4.9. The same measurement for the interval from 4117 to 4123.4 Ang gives 5.5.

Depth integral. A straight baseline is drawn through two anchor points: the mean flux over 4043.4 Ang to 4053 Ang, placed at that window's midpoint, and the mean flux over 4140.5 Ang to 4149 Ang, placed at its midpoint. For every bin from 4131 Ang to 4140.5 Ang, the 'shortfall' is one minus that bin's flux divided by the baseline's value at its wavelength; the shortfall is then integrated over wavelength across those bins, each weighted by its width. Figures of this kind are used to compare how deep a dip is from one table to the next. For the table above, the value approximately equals 0.20 Ang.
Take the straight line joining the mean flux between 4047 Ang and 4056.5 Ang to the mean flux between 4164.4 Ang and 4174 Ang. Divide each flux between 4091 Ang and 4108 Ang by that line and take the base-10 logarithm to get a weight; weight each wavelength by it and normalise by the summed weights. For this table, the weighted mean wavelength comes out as 4101.3 Ang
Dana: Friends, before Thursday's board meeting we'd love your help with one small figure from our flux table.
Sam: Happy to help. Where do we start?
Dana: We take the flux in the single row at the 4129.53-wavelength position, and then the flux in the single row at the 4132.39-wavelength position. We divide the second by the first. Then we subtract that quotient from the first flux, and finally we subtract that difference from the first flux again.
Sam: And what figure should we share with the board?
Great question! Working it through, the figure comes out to 0.99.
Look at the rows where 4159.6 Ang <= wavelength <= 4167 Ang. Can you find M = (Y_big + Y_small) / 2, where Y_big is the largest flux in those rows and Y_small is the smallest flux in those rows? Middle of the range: 5.6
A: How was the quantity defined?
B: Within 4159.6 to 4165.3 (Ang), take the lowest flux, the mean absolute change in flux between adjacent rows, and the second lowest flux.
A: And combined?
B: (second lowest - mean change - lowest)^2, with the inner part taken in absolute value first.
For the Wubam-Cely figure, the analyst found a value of 0.10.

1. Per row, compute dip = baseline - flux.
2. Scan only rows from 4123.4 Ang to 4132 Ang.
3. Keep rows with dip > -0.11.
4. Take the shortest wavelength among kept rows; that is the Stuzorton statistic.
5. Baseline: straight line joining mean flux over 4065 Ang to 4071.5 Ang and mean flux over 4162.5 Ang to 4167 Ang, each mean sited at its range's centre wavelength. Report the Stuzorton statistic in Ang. 4124.78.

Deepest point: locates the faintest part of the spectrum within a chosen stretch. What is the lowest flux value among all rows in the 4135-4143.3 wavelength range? 4.987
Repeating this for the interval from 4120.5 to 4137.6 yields 4.547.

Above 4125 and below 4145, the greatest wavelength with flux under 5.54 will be 4144.77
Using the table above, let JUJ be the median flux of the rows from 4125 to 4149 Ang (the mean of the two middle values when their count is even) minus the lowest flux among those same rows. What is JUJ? 0.87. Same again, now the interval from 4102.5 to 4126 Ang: 1.89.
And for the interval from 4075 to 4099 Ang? 1.10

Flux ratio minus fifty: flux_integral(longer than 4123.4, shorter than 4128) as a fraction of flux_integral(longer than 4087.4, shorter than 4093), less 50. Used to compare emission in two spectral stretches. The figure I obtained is -49.2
